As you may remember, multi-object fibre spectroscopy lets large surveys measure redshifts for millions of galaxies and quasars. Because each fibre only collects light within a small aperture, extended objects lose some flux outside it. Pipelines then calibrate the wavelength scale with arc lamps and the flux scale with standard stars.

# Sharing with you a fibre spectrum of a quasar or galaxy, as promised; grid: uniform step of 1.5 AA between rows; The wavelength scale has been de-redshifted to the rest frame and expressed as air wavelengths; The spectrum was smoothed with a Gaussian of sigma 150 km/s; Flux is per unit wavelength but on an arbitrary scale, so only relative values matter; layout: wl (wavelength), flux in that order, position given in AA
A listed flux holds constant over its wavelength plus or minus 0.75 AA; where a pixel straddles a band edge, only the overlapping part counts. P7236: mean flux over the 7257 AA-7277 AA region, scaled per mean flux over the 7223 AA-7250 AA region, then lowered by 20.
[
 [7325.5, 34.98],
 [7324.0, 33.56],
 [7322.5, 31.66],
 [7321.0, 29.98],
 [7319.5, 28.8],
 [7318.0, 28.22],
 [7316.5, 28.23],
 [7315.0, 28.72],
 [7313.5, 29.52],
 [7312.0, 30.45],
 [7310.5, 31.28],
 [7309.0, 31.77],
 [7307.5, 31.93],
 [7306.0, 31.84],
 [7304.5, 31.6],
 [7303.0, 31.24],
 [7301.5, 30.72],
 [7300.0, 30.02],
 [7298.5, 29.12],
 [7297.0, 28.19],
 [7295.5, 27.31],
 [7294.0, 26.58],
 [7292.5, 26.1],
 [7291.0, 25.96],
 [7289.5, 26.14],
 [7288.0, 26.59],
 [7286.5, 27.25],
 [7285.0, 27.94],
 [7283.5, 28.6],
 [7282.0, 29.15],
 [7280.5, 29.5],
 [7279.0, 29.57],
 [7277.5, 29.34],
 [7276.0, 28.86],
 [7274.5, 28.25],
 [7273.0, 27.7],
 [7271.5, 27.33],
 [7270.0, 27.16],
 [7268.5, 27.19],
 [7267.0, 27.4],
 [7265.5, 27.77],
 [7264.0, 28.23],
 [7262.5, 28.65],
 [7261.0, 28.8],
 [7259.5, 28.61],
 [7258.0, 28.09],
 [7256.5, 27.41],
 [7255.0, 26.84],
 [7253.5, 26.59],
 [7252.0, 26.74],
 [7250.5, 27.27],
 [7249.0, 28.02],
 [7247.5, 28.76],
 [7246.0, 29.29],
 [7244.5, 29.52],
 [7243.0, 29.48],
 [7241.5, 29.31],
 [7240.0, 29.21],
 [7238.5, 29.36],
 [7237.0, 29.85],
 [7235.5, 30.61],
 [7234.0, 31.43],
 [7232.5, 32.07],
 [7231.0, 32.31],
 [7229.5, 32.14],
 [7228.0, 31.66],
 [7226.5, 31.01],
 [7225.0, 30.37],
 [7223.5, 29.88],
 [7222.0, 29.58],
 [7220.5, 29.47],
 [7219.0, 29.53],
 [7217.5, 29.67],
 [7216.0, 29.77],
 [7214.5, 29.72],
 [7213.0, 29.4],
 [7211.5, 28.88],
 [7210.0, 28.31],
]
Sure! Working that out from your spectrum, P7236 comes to -19.1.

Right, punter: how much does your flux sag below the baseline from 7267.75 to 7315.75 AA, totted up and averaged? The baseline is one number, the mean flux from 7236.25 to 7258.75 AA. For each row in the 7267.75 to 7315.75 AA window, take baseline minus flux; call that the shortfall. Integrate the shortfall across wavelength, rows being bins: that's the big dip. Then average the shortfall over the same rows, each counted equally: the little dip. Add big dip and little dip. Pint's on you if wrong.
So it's -22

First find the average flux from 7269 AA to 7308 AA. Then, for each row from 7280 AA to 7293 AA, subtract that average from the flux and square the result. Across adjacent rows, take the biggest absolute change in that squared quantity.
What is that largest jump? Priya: 2.2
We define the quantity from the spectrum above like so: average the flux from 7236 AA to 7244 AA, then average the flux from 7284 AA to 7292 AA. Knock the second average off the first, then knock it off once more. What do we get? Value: -24.1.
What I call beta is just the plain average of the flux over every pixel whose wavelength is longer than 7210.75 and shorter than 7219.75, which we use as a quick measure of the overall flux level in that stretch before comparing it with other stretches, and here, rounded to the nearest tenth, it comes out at 29.5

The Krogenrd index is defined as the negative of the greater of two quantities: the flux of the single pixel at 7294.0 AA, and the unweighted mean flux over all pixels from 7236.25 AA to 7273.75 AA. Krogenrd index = -28.2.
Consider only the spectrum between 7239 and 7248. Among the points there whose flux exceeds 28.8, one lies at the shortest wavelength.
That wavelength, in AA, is 7240.0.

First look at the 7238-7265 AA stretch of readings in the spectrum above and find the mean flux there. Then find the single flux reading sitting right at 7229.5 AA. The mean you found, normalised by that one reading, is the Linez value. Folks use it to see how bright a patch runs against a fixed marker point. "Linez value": 0.88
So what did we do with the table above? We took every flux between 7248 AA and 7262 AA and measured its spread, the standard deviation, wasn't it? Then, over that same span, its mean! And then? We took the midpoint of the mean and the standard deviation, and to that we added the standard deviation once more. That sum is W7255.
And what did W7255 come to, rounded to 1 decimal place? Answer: 15.0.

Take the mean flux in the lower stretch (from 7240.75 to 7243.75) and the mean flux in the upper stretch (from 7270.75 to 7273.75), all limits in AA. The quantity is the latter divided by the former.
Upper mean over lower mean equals 0.936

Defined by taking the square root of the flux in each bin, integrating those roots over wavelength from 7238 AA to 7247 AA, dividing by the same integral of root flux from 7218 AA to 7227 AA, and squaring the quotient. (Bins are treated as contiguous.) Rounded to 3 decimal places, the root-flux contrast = 0.980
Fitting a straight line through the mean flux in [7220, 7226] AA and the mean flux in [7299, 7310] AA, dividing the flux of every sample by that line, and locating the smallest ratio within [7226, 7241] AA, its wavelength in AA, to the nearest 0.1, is 7240.0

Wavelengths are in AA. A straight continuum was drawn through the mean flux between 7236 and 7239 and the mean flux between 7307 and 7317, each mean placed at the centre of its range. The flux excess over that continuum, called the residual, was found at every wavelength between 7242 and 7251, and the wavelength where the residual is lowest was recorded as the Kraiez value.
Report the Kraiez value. 7250.5 AA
